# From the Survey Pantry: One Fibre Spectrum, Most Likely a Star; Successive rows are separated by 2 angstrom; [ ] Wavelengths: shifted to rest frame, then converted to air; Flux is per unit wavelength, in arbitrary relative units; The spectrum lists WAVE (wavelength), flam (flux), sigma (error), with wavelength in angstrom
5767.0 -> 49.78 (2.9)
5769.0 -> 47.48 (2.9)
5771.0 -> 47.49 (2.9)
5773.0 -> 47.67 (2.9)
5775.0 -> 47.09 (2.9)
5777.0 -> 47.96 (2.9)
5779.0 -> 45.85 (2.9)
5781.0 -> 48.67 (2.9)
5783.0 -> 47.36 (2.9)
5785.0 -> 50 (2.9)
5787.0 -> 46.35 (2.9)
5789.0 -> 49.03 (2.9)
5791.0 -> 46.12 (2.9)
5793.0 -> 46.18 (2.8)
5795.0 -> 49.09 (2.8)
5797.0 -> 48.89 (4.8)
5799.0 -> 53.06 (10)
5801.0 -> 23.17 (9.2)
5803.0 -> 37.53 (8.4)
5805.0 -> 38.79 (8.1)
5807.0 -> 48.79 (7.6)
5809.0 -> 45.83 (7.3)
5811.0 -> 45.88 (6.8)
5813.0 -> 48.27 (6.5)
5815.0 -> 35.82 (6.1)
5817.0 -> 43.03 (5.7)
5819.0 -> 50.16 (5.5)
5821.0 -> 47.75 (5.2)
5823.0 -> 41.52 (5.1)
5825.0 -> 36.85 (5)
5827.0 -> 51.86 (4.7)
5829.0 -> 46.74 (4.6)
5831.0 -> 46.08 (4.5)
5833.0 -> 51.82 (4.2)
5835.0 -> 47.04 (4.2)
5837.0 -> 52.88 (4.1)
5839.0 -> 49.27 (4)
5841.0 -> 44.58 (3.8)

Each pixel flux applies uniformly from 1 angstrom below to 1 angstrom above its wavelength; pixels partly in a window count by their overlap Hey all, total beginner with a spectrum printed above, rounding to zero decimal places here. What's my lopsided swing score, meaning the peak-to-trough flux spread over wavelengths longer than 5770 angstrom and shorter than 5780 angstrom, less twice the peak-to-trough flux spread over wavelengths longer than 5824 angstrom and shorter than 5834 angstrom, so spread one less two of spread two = -28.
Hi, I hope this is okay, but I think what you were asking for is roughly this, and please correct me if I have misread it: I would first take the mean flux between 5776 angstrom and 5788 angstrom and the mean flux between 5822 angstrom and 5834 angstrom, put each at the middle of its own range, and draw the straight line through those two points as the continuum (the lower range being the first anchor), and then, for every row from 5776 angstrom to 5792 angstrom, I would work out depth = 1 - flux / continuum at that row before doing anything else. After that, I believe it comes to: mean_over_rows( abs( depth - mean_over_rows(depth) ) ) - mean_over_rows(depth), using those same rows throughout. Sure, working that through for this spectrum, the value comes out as 0.026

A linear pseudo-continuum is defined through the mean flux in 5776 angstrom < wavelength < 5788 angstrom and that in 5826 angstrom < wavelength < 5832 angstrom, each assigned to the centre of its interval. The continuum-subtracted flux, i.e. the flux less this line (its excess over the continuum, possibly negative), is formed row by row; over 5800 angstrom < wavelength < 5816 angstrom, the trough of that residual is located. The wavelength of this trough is 5801.0 angstrom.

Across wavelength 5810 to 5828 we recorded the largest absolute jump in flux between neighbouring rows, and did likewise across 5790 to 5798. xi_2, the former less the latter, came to 12.1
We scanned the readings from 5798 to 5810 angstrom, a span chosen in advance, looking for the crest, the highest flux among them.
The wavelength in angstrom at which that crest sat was 5799.0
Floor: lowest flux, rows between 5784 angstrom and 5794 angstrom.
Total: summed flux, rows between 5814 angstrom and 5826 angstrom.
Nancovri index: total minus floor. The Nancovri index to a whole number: 209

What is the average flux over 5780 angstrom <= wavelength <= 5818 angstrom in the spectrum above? 45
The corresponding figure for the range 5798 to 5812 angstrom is 42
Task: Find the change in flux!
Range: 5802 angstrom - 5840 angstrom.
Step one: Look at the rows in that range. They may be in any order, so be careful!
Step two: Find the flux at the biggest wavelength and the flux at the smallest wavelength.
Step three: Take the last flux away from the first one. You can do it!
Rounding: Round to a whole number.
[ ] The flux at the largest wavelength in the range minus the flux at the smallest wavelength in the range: 12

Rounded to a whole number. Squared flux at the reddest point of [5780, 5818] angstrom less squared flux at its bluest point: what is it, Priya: -517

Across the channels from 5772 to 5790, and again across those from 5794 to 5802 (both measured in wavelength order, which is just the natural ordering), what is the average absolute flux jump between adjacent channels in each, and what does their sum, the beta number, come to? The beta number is 14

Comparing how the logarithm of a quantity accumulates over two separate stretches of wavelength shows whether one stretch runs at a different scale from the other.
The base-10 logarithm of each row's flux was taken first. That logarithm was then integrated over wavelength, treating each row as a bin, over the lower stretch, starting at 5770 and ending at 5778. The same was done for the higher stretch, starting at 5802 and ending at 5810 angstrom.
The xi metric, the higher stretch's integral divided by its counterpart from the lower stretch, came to 0.97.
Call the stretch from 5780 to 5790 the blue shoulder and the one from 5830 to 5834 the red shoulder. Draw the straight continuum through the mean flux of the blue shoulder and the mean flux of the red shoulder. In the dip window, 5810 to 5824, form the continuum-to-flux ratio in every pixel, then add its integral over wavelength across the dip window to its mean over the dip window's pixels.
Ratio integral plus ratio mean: 17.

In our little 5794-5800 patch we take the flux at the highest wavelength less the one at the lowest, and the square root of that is 2.0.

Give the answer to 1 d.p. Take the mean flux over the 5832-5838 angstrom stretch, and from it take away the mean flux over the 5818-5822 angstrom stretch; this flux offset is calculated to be 1.6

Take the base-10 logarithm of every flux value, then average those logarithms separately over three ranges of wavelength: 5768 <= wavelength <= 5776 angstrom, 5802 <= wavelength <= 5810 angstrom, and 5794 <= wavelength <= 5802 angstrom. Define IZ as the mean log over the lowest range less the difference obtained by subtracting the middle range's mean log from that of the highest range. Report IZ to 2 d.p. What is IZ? 1.67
